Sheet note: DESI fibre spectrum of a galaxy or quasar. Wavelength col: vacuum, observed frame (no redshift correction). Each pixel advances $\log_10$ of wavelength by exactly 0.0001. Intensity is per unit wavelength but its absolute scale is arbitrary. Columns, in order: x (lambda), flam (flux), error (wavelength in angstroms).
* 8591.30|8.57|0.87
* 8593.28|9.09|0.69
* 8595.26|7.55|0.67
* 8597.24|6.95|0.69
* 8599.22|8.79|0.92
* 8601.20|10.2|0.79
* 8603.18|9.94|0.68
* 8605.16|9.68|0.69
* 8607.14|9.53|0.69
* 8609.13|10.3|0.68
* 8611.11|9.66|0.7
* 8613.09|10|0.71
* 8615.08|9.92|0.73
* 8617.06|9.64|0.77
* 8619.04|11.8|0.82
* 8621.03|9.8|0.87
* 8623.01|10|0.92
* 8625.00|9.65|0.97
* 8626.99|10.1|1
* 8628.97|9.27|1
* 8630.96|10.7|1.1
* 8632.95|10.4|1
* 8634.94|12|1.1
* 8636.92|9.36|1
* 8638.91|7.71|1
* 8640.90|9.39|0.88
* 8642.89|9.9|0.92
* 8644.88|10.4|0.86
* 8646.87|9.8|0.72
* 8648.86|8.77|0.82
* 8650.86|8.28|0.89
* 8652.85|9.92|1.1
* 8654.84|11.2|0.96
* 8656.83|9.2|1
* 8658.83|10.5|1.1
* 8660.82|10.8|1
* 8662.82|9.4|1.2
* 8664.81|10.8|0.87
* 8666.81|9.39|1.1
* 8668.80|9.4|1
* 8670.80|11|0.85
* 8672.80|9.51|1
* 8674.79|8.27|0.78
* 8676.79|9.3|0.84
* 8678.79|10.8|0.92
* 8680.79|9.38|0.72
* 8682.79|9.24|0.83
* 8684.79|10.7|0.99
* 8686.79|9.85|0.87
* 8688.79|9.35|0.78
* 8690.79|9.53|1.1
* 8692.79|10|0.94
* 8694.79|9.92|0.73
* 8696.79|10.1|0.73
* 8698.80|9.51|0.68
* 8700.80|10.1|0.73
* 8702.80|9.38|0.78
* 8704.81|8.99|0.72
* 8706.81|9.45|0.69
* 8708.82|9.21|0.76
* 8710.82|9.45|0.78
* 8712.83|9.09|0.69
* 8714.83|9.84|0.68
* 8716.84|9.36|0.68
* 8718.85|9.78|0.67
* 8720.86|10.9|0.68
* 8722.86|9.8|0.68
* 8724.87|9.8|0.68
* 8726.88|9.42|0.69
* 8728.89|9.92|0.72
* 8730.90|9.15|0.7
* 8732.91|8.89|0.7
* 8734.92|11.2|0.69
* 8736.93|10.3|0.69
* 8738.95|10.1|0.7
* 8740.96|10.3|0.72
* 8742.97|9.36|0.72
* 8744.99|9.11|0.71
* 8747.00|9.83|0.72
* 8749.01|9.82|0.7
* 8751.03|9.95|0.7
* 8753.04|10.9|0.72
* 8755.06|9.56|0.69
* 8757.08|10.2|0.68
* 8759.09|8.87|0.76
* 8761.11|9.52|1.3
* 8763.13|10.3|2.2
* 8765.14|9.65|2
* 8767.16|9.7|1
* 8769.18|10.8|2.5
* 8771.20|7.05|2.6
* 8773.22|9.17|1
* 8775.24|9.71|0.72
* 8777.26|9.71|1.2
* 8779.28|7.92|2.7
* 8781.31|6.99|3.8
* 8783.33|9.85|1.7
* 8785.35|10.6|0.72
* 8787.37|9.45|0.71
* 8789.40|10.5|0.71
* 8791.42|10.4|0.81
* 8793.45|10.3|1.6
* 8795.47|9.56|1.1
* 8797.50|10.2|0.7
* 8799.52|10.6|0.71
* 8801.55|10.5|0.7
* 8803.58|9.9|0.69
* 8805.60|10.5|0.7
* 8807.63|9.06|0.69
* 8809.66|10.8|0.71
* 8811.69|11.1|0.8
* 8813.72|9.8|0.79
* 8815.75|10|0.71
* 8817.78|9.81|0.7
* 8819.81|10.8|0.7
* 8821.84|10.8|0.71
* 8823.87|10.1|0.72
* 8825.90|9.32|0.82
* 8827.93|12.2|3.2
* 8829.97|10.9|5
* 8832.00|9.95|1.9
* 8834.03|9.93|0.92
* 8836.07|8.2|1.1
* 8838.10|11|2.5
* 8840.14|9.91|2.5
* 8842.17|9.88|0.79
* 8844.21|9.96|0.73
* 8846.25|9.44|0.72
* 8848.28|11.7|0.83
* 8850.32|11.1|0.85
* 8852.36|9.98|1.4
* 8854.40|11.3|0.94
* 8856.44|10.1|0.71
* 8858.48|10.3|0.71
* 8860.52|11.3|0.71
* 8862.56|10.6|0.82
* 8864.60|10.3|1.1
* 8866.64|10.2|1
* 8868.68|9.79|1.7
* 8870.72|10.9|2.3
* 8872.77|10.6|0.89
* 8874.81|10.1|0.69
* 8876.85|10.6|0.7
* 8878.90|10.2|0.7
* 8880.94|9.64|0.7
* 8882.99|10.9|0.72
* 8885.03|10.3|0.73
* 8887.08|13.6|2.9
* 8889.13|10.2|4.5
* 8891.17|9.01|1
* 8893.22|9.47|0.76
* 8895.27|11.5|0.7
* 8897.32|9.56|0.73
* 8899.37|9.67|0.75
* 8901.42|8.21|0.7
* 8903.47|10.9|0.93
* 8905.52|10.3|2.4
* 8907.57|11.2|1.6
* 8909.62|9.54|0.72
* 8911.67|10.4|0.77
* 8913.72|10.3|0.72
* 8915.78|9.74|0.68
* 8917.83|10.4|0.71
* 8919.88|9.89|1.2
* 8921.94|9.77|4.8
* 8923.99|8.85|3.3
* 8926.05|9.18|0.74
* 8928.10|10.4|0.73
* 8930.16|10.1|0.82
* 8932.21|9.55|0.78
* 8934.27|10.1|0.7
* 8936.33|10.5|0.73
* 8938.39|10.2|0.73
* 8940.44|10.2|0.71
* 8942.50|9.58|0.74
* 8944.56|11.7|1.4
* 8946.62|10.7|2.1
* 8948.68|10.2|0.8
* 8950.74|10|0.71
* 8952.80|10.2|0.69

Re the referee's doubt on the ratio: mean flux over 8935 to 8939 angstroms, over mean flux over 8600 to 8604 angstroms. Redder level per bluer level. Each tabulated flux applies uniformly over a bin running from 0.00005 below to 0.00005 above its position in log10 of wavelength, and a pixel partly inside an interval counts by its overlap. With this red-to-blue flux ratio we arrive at 1.03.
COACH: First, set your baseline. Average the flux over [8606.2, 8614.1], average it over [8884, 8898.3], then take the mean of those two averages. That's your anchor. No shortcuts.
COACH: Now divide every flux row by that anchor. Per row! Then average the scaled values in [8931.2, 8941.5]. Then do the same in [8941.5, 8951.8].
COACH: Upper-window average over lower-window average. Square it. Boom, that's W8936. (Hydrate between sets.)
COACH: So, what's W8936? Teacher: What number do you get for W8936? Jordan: 1.07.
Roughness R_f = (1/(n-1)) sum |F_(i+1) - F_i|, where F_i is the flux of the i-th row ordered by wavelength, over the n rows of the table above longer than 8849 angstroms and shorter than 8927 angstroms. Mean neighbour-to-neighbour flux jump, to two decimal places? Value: 0.96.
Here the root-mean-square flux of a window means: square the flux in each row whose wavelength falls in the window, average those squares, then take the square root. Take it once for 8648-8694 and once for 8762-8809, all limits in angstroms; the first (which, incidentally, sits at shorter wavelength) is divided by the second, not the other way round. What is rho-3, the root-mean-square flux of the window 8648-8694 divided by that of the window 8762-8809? 1.01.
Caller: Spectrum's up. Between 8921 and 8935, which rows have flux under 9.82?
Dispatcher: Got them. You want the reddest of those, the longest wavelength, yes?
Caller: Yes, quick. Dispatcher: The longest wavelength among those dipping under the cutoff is 8932.21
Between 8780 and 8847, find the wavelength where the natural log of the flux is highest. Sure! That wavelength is 8827.93 angstroms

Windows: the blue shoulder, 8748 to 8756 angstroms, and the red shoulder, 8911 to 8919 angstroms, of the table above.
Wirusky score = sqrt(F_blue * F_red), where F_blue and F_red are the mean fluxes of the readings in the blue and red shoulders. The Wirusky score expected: 10.1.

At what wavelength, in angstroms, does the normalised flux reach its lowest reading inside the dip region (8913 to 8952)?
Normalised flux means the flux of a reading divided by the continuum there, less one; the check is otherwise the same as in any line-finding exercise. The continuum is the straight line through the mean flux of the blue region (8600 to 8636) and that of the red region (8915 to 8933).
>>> 8923.99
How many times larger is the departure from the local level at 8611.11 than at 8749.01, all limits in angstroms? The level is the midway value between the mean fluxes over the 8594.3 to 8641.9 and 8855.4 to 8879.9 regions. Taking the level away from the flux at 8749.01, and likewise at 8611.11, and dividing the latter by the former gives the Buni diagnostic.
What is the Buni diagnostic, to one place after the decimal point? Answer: 1.7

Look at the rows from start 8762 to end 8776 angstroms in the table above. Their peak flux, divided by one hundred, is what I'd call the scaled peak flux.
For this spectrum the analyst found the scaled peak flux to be 0.108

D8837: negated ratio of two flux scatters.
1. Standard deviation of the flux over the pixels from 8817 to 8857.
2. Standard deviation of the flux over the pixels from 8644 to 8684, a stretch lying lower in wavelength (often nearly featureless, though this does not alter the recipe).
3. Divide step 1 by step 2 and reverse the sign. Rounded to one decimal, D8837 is -1.0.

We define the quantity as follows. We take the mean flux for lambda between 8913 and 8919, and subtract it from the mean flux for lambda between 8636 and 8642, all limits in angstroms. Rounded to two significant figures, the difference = -1.3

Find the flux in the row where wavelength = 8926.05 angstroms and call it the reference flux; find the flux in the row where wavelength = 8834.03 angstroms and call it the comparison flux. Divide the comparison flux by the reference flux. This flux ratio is 1.08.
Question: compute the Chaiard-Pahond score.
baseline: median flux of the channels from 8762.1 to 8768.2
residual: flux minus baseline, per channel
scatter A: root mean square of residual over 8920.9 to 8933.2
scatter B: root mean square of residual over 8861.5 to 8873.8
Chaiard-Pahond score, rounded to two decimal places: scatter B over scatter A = 1.48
